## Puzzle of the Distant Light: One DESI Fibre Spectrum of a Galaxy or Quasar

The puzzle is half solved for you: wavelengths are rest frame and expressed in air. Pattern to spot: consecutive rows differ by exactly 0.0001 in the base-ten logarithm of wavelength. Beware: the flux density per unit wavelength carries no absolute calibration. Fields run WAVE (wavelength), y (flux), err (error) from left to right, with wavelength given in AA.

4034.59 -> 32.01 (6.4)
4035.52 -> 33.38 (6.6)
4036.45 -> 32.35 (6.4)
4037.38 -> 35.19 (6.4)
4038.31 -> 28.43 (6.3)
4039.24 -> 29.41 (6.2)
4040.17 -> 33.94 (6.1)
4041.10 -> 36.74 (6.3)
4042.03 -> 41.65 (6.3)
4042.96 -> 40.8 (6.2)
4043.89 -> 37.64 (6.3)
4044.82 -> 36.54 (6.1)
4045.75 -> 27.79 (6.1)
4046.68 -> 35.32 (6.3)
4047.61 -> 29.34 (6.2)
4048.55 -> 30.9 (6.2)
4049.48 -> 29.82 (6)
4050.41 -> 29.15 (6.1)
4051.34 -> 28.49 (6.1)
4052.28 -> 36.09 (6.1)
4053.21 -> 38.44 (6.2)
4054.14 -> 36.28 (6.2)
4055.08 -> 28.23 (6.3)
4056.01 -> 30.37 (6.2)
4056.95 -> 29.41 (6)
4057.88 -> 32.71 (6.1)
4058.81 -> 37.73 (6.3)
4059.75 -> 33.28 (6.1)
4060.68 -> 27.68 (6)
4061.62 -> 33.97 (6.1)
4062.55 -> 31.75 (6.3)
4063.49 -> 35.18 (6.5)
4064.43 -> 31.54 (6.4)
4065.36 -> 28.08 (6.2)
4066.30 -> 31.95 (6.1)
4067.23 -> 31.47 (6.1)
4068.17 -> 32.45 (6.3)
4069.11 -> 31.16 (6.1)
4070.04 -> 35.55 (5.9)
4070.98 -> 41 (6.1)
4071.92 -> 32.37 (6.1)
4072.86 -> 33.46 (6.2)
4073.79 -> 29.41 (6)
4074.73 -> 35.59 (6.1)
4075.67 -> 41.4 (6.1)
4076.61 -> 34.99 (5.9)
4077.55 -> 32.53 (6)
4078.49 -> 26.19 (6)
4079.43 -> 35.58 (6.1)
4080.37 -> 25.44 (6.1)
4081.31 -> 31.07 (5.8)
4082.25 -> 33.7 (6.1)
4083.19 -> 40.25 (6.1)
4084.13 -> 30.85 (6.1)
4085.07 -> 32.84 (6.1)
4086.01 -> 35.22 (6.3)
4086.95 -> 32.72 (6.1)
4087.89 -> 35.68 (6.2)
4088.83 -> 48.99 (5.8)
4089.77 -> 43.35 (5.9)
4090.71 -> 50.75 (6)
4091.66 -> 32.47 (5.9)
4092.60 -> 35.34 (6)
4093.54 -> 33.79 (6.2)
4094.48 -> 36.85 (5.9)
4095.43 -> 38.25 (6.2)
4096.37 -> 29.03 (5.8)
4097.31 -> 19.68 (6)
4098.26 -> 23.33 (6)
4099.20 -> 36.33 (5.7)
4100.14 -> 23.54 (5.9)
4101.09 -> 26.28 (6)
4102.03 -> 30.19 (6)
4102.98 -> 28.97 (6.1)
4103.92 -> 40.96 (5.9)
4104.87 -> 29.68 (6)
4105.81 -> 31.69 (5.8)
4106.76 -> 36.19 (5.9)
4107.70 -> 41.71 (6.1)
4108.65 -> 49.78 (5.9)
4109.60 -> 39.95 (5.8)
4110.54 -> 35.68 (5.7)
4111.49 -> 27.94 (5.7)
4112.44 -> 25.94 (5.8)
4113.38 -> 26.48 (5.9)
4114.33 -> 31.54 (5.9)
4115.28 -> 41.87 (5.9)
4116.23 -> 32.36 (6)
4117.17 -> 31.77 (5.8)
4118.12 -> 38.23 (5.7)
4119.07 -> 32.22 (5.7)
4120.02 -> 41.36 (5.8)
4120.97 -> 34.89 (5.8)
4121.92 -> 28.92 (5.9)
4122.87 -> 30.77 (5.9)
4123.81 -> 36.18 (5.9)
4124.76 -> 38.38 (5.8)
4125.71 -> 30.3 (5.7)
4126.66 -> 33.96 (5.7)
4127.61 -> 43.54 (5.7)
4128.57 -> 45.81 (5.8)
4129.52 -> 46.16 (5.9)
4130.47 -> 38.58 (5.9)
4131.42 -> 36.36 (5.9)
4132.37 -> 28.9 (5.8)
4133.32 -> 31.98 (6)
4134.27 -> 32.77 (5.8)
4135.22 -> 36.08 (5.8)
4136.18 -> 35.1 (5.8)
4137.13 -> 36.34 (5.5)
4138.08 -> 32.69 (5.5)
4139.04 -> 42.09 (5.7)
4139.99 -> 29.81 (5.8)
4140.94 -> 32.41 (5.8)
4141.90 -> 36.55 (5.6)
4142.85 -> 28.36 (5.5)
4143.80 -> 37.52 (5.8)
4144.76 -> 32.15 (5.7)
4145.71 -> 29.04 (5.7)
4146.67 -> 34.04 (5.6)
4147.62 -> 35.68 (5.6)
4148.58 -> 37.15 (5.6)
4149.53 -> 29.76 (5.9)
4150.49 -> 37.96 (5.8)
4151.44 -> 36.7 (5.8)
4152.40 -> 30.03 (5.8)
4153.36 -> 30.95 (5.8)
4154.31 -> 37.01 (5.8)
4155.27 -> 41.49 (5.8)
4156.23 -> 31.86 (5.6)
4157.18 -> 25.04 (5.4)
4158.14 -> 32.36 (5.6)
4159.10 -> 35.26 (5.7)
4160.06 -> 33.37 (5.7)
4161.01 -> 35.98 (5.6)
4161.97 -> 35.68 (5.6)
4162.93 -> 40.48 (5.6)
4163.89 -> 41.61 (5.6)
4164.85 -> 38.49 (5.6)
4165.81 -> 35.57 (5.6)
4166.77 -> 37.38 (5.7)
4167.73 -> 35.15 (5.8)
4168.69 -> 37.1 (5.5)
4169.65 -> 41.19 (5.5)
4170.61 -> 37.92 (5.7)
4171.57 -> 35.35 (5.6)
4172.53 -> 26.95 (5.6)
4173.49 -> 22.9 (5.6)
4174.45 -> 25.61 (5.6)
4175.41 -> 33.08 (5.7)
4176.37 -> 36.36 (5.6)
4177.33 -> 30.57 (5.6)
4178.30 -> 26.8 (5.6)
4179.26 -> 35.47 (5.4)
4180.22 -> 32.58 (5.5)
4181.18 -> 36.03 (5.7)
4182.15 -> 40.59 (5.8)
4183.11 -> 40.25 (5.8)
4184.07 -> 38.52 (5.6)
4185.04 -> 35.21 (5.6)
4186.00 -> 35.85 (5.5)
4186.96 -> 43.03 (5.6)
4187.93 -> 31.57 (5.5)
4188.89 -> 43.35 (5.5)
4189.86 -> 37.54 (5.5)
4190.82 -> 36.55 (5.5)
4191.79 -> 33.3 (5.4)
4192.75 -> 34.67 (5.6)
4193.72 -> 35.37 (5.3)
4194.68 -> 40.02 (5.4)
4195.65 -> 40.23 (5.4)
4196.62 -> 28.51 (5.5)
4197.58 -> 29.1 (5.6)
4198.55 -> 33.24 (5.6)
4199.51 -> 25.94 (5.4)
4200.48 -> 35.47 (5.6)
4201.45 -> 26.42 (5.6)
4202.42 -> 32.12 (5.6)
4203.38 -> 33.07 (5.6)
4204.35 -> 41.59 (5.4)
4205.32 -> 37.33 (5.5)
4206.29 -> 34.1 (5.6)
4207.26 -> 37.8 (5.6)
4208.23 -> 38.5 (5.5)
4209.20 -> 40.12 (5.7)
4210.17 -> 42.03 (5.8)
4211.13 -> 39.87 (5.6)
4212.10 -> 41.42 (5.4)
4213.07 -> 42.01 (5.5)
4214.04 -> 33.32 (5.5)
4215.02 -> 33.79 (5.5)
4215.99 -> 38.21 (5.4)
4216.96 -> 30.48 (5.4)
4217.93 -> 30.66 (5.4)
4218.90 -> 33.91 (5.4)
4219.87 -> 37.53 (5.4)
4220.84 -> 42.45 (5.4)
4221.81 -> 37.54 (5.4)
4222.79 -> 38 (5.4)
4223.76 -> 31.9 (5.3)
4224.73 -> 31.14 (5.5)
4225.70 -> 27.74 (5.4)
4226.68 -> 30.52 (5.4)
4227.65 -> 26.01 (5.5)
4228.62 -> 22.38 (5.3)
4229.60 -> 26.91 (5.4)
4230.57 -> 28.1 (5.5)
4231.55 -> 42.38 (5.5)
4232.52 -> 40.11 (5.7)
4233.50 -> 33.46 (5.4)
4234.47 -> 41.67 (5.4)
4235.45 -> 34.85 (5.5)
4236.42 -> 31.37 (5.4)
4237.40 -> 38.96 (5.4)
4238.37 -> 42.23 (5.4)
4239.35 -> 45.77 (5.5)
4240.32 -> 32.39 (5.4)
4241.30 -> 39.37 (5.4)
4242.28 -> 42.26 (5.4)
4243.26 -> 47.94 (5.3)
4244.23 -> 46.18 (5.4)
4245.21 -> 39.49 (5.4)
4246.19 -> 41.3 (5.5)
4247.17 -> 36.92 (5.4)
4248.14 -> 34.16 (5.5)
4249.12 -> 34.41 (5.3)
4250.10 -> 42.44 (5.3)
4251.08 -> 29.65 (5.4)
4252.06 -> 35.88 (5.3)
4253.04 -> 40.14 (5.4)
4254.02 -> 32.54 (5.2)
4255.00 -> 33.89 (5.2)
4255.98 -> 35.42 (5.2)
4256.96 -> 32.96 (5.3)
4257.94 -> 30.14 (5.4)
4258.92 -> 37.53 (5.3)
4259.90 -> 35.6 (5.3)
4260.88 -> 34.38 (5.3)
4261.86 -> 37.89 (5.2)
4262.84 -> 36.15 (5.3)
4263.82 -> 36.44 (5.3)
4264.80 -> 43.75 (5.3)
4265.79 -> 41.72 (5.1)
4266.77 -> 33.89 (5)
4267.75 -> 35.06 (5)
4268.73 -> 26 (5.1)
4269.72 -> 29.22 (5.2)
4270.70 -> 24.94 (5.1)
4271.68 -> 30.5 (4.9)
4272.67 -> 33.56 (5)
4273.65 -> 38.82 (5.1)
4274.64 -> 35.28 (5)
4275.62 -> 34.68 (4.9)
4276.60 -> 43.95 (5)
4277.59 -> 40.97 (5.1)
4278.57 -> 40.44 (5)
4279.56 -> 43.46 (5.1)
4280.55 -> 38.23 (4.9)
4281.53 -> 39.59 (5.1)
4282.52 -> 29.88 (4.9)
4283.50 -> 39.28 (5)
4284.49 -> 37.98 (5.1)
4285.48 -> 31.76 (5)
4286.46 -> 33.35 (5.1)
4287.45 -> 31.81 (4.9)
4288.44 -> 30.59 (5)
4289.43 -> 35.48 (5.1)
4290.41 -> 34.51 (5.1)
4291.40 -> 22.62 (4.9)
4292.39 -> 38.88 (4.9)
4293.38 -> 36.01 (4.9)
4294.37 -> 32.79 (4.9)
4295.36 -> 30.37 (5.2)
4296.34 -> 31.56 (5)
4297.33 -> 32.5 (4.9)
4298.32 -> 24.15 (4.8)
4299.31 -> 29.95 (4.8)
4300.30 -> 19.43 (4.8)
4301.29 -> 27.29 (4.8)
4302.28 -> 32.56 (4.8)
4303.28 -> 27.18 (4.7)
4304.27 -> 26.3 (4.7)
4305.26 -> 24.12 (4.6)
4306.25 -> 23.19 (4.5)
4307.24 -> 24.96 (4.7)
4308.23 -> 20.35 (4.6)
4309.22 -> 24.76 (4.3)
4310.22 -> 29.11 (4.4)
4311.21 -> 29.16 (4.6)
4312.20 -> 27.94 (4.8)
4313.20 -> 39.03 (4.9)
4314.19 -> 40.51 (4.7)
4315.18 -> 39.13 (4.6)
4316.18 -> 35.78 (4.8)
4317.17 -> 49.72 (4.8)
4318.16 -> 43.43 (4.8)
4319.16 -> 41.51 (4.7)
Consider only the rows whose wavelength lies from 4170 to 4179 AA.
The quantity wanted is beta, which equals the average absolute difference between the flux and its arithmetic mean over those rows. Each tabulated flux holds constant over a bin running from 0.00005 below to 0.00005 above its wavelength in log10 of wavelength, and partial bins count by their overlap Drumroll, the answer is 4.5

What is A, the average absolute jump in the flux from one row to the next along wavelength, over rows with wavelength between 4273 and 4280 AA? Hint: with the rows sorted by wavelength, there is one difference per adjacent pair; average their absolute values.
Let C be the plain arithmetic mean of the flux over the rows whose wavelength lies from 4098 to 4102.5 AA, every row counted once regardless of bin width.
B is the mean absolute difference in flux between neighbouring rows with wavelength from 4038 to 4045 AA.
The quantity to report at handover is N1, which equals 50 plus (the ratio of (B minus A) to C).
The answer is 50.0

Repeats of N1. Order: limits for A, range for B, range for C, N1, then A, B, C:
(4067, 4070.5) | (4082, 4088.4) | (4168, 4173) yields 50.1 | 2.2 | 4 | 36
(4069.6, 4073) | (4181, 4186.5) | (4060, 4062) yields 49.9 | 5.1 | 2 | 31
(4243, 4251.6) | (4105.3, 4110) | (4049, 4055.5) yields 50.1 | 4.8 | 7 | 32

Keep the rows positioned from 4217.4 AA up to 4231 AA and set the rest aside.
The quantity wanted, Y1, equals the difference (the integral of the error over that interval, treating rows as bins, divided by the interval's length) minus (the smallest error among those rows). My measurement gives 0.11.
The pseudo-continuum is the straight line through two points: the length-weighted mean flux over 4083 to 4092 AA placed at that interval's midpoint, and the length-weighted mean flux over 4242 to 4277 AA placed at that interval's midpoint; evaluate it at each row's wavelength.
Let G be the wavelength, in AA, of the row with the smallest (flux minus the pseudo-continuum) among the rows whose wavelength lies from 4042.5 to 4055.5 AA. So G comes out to 4045.75 AA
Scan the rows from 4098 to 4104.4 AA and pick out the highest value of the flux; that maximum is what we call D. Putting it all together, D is 40.96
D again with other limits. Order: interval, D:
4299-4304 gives 32.56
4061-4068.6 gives 35.18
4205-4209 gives 38.5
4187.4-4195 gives 43.35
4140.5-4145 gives 37.52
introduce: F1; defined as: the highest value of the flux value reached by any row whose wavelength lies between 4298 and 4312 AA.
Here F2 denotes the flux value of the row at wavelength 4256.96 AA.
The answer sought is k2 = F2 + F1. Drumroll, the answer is 66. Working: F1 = 32.56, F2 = 32.96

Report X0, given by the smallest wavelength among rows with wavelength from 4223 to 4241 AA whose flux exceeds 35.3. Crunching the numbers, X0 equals 4231.55 AA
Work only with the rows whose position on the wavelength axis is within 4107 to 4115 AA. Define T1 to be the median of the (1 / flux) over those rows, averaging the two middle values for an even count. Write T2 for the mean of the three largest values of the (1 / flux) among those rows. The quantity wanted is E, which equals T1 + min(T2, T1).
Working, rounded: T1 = 0.0299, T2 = 0.037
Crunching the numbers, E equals 0.0597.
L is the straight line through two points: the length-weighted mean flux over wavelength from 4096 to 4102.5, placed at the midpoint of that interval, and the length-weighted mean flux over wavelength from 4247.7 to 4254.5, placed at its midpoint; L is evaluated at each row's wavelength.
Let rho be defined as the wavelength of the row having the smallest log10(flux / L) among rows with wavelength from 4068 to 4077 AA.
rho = 4073.79 AA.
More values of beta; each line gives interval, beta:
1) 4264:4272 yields 5.5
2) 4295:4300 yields 2.2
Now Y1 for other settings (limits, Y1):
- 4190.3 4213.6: 0.23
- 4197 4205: 0.15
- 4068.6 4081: 0.15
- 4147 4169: 0.27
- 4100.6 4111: 0.23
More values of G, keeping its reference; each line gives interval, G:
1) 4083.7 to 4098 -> 4097.31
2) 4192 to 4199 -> 4196.62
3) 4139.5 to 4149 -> 4142.85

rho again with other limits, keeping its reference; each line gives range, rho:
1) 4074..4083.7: 4080.37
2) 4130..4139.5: 4132.37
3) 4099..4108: 4100.14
